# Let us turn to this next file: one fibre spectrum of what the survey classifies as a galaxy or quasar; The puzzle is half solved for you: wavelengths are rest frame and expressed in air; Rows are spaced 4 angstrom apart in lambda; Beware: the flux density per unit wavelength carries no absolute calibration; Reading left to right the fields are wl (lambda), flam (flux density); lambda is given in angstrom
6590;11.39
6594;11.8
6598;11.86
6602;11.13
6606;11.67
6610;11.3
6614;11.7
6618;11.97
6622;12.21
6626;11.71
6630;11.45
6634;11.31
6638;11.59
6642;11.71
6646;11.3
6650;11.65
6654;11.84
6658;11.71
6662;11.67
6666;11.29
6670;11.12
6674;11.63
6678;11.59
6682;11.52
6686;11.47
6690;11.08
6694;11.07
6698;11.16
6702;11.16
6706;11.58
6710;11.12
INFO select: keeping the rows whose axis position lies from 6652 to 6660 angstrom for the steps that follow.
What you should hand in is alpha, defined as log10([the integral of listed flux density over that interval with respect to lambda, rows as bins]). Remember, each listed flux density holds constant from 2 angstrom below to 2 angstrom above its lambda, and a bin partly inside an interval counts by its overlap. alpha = 1.97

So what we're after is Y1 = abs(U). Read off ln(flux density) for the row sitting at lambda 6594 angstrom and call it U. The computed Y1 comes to 2.47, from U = 2.47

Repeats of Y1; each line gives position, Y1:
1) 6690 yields 2.41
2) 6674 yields 2.45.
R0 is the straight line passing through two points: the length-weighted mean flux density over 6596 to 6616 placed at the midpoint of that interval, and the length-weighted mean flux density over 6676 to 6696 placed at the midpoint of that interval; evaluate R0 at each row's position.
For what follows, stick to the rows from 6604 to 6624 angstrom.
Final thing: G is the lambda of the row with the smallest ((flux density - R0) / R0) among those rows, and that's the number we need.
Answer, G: 6610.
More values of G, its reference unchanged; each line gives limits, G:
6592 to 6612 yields 6602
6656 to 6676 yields 6670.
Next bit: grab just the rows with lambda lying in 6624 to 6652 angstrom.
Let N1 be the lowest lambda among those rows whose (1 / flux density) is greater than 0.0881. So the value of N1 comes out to 6634 angstrom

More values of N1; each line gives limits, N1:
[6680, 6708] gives 6690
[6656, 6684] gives 6666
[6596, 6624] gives 6602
